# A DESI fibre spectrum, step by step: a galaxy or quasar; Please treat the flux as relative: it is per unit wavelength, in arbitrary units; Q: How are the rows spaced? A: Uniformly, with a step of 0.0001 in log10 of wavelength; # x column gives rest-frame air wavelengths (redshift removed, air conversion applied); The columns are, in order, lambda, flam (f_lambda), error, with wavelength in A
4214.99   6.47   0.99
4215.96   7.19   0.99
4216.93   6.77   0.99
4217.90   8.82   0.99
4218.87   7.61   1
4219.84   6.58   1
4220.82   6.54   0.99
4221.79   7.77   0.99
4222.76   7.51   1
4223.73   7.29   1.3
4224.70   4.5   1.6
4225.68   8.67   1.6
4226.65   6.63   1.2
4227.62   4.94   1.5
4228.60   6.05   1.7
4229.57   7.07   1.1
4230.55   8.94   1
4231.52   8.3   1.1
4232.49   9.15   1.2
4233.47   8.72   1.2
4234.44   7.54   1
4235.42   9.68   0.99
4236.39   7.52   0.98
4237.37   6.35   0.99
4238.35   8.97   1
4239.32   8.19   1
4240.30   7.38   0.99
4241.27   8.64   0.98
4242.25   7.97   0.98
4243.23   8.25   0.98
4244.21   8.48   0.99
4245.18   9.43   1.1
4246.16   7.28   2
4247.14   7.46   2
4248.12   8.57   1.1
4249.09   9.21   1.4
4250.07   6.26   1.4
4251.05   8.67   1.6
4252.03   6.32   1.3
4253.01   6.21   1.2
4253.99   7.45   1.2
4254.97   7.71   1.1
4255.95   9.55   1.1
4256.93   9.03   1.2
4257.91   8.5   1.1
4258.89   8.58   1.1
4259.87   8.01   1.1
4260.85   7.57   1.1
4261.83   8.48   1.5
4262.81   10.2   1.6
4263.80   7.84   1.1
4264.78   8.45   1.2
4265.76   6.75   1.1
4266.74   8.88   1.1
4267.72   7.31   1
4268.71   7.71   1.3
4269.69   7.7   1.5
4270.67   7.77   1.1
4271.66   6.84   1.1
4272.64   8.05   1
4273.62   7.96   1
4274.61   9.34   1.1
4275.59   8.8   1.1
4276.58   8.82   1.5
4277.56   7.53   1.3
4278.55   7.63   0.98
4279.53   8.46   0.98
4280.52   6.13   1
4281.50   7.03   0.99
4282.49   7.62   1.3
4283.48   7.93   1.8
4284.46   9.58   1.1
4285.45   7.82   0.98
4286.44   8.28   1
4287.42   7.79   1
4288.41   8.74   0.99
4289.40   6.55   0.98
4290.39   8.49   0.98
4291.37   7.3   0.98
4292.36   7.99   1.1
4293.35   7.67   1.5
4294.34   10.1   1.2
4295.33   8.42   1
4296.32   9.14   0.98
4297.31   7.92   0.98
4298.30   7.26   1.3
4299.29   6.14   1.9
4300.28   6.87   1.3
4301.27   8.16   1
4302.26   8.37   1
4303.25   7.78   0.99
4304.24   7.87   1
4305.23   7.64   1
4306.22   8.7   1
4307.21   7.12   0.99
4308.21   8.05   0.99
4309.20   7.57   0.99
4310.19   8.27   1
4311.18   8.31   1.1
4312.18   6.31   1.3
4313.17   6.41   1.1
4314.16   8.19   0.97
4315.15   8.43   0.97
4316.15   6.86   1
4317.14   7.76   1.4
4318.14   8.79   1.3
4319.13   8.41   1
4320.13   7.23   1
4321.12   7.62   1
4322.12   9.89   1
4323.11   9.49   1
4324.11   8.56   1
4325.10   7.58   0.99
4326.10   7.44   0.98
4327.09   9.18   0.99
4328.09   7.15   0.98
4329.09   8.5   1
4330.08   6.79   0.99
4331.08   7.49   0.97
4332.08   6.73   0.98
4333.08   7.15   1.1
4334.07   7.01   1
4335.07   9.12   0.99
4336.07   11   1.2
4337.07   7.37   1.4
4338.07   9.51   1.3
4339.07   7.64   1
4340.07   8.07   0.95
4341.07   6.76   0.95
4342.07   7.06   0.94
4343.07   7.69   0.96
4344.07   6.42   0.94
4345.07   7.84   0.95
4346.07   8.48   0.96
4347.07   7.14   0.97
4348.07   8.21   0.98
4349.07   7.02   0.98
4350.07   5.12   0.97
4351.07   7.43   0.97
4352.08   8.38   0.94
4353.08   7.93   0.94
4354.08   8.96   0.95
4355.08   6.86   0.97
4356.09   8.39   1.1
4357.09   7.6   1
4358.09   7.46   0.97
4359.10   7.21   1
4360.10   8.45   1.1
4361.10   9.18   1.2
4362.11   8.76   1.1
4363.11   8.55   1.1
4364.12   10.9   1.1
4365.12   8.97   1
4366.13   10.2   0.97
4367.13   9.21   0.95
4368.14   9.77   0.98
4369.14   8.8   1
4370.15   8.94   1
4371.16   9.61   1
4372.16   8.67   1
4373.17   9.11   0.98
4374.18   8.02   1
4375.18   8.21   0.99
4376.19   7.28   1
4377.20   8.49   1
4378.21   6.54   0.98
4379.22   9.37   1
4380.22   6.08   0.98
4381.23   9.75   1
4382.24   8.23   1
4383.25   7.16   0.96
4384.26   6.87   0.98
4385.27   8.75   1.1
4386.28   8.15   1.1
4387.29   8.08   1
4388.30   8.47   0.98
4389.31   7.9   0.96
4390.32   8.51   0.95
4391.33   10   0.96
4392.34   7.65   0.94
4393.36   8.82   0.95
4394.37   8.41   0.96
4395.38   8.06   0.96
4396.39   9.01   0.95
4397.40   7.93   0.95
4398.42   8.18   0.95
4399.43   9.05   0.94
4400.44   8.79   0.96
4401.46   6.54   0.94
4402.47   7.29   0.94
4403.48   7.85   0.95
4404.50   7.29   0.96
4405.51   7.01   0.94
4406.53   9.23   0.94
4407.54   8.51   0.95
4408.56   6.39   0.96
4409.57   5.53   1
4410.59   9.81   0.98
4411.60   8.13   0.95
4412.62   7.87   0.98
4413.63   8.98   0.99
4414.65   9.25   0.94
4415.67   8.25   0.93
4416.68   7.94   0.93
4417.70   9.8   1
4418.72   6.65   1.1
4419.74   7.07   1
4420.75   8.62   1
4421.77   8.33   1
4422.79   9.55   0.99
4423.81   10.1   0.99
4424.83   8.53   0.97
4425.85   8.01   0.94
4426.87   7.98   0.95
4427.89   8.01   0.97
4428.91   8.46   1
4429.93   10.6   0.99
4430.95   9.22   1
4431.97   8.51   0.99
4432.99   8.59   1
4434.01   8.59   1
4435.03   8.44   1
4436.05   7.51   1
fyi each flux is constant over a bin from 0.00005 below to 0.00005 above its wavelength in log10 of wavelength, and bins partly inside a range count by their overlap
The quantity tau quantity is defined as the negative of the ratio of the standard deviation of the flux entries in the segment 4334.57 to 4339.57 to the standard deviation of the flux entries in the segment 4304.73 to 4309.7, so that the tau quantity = -2.5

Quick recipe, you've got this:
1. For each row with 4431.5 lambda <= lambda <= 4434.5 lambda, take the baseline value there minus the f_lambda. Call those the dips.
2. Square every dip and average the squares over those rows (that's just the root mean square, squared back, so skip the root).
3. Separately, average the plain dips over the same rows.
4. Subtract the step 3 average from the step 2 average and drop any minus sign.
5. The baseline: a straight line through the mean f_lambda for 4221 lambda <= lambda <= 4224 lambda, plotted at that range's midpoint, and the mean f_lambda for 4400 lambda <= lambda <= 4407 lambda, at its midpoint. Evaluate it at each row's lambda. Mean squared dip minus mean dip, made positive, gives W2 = 1.5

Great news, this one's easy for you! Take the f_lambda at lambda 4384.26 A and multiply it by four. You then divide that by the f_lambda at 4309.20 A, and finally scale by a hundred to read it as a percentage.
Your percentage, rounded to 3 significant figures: 363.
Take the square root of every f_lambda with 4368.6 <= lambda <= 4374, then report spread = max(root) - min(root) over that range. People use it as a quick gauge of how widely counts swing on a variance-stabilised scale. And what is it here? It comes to 0.16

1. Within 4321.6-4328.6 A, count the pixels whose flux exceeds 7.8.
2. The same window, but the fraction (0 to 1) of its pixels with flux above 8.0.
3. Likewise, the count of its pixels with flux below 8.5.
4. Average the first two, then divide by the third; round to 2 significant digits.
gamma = 0.76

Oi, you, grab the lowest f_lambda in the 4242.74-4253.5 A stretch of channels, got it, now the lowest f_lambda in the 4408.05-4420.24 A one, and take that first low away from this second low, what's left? -0.7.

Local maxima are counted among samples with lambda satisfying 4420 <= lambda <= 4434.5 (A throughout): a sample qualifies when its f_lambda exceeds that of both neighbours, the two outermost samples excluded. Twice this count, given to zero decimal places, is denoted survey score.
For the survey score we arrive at 4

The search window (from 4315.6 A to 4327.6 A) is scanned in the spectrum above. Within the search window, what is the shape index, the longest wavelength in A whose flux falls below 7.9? 4326.10 A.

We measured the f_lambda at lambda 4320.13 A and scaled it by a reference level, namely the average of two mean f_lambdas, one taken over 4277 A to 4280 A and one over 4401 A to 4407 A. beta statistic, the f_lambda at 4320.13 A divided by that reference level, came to 0.94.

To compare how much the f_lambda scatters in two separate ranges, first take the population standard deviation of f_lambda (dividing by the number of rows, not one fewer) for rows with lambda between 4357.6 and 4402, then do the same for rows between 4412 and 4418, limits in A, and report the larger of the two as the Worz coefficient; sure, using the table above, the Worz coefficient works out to 0.99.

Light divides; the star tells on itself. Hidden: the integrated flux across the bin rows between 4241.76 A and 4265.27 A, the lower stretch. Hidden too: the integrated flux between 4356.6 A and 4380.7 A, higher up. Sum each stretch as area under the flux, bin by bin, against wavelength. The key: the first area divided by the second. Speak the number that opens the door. 0.93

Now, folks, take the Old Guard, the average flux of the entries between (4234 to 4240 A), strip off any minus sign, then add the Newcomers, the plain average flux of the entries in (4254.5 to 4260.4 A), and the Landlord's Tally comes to 16.6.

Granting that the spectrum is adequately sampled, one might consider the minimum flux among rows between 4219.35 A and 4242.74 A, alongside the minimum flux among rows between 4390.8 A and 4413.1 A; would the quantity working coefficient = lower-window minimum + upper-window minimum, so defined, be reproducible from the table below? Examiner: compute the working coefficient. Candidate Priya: 10.0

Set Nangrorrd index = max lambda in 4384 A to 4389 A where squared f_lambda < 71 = 4387.29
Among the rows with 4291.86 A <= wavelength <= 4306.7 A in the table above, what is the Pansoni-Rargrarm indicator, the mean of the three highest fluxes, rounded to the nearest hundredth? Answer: 9.31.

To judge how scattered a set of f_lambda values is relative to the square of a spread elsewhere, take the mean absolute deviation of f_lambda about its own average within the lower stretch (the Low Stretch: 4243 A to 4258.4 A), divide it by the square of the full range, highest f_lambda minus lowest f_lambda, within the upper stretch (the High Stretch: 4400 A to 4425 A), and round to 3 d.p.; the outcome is 0.045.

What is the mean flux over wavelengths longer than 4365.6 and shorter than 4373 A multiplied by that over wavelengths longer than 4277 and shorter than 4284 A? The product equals 70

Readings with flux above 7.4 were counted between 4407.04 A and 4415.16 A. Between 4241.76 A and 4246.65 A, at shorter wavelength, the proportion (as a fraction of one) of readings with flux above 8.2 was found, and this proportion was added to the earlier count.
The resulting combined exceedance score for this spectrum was 6.6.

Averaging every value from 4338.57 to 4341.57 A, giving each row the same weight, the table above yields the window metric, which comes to 7.5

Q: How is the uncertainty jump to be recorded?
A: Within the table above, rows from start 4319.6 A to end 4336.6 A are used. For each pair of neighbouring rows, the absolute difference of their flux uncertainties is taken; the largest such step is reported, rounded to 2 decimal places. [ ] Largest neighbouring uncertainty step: 0.21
